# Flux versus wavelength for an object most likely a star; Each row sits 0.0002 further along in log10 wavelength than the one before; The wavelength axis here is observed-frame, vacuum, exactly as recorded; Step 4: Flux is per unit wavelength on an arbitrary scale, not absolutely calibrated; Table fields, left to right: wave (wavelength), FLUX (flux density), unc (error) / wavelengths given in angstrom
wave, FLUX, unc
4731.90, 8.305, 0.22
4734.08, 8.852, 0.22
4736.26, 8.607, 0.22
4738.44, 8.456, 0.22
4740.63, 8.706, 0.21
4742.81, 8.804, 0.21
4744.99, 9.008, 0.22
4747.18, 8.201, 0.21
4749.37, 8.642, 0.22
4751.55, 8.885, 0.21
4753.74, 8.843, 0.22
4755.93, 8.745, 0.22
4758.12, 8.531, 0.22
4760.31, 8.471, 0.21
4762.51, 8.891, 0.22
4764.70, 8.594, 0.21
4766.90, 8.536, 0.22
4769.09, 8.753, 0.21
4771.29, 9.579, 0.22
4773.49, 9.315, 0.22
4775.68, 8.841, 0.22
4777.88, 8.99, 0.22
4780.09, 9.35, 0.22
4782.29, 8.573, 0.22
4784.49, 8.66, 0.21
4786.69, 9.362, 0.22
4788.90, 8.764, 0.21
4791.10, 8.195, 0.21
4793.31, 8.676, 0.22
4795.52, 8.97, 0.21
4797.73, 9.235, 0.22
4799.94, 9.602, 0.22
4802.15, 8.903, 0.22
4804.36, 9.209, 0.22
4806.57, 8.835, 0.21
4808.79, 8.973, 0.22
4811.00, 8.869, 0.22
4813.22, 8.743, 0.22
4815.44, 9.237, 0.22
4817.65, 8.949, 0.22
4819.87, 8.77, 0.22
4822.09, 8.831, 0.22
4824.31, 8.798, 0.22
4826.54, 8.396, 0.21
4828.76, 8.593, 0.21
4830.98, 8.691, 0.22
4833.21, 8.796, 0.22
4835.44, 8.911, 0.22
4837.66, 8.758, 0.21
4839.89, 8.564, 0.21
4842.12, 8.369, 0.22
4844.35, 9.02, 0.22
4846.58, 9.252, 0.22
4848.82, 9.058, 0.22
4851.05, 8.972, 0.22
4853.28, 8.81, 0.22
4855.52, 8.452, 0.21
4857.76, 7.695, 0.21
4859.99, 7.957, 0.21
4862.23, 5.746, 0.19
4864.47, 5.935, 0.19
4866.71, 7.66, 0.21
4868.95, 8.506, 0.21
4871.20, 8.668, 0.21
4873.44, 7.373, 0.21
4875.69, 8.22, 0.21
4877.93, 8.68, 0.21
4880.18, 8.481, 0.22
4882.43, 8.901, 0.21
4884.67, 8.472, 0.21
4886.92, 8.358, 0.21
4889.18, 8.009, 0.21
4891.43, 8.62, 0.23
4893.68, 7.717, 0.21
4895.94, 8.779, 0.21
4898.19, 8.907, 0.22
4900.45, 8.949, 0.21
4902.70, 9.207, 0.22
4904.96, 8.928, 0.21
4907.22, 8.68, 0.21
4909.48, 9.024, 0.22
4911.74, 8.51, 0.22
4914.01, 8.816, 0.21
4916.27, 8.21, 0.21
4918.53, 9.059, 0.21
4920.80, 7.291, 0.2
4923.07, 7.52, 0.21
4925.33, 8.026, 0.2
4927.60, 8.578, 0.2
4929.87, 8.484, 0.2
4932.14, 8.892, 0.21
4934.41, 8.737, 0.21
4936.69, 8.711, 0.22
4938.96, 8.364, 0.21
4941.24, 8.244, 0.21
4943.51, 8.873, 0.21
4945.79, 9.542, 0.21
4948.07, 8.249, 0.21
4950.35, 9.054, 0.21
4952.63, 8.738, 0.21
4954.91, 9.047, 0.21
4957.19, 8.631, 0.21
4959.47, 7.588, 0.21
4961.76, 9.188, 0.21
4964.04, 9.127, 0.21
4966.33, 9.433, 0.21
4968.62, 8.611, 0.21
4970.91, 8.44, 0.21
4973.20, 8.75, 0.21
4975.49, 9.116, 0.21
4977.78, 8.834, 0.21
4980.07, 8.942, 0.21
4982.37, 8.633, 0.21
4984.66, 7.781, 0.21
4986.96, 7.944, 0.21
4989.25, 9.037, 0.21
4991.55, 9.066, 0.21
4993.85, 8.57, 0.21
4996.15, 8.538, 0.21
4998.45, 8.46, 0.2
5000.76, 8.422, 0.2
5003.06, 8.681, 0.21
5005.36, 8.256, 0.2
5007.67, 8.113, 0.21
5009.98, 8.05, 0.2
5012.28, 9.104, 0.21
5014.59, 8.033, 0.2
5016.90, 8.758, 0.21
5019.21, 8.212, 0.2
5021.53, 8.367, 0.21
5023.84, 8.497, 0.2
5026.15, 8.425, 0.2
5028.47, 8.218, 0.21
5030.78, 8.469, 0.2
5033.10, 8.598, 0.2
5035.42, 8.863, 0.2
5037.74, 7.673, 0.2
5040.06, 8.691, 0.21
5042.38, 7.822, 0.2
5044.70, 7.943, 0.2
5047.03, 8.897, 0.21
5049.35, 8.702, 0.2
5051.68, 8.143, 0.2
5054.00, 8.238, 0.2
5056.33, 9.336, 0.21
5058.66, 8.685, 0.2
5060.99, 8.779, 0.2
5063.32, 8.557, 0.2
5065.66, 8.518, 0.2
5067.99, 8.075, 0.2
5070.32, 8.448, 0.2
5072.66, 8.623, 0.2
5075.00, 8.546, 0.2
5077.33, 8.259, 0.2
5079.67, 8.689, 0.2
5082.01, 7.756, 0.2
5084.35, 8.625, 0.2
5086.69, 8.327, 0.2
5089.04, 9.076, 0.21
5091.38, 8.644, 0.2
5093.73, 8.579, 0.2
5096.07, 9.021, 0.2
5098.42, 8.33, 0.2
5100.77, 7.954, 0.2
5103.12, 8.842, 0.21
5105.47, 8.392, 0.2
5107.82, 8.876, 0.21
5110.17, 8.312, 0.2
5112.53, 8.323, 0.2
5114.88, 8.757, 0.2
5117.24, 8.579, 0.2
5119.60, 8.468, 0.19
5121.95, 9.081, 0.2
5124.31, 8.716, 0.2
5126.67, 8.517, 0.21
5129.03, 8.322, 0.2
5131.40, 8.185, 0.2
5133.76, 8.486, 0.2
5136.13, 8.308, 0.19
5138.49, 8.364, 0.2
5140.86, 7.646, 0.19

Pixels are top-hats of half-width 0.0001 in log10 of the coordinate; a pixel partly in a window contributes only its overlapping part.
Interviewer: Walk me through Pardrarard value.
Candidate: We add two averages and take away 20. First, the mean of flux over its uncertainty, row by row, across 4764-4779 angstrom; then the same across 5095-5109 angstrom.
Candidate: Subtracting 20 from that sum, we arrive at 63.3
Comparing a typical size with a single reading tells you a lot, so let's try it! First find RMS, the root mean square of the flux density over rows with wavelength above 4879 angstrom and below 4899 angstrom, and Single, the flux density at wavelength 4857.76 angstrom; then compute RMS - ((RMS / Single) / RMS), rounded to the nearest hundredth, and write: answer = 8.35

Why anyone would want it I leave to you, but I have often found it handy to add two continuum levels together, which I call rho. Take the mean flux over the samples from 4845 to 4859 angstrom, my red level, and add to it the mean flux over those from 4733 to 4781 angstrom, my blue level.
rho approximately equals 17.5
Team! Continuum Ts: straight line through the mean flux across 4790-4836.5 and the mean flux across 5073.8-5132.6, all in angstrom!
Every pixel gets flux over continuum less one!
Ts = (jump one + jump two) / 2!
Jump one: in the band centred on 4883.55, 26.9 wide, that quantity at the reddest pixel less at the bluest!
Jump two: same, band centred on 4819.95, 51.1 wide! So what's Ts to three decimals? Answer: 0.014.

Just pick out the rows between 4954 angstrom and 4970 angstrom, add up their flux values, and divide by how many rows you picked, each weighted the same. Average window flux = 8.8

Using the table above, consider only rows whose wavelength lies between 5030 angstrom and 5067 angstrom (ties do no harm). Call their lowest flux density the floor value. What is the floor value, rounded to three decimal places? 7.673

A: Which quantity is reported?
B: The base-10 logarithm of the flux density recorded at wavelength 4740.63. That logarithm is 0.940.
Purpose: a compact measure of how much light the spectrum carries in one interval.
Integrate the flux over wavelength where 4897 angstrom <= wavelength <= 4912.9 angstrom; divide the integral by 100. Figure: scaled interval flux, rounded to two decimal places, 1.41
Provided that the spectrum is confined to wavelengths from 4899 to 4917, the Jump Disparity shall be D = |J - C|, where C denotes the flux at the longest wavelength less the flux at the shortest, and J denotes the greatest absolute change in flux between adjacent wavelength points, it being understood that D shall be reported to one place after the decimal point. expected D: 1.3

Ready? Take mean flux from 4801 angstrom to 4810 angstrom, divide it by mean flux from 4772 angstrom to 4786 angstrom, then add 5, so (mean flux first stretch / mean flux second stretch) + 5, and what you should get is 6.00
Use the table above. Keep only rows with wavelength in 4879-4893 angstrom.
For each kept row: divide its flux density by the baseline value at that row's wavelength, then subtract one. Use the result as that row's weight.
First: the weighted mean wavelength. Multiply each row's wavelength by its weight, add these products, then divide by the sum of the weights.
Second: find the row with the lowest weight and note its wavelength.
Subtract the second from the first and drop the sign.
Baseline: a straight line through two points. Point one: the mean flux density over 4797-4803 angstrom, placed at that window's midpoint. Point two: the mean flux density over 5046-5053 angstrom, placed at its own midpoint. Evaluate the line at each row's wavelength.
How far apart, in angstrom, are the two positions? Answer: 2.7 angstrom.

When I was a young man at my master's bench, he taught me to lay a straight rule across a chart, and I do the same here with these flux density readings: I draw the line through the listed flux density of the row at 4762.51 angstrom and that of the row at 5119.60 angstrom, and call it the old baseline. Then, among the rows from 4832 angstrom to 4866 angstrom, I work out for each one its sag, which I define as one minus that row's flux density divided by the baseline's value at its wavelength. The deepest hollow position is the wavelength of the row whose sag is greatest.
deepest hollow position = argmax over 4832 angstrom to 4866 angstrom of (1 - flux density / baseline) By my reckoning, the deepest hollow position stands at 4862.23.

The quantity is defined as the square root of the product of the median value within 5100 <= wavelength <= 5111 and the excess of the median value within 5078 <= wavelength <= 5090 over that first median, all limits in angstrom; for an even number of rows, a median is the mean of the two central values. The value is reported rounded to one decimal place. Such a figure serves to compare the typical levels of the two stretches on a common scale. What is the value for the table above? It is 1.4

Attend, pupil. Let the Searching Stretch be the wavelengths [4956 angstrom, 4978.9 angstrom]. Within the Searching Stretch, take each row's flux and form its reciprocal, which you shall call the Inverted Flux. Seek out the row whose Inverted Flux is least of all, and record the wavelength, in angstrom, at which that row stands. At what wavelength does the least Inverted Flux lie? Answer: 4966.33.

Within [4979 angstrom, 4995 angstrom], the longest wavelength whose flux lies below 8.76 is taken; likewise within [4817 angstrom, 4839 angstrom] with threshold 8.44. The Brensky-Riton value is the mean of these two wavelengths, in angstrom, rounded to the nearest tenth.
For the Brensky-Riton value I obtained 4910.2 angstrom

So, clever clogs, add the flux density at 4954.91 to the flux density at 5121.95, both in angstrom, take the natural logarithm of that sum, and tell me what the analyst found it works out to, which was 2.897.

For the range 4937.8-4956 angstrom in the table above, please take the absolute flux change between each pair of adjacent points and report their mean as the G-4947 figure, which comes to 0.6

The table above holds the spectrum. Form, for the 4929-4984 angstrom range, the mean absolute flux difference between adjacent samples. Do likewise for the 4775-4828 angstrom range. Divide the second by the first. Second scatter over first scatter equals 0.72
